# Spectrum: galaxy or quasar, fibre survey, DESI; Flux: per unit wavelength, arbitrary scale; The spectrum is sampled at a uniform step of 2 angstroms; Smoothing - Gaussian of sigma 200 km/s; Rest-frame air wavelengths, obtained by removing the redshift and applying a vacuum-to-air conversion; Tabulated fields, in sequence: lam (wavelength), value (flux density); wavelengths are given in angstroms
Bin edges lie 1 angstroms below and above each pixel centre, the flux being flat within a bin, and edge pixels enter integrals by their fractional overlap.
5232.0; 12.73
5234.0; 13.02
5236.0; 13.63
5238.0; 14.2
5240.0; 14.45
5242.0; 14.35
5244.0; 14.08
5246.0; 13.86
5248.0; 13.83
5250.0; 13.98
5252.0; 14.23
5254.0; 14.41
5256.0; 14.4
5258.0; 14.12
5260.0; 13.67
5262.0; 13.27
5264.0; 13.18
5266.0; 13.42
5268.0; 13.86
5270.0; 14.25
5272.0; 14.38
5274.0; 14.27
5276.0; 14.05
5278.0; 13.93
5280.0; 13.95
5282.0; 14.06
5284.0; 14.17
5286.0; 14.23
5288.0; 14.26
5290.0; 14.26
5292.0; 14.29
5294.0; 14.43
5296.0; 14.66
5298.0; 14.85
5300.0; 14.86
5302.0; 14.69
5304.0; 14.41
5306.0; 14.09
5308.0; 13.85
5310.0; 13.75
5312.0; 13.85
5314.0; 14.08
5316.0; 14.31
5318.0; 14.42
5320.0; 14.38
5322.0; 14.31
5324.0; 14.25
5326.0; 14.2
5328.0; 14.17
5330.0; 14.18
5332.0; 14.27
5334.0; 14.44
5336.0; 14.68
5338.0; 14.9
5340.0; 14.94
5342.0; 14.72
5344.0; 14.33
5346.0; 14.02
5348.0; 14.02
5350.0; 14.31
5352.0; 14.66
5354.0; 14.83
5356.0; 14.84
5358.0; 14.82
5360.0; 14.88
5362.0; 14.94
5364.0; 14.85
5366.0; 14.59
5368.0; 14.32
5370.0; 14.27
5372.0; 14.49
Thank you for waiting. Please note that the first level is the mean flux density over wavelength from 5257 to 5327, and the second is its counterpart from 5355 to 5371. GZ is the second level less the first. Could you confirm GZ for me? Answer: 0.55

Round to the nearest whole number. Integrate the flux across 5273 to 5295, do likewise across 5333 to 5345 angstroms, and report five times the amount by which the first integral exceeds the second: 679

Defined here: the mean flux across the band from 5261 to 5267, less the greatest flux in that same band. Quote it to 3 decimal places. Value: -0.130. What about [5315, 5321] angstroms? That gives -0.050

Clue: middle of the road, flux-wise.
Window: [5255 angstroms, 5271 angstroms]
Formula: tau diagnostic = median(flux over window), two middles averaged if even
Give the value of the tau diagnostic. 13.8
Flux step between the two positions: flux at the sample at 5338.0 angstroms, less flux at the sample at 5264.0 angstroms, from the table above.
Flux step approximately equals 1.72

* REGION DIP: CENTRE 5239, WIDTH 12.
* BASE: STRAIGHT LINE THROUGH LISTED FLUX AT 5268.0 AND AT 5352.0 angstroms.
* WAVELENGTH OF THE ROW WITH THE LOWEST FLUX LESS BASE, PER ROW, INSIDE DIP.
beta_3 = 5234.0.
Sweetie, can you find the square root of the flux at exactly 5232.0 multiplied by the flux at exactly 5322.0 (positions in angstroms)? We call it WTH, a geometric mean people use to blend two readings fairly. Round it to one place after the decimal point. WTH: 13.5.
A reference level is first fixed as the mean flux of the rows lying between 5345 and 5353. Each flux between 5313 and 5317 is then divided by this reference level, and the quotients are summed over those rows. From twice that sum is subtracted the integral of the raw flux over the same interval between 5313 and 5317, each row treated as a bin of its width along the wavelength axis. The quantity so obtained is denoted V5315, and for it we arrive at -52.8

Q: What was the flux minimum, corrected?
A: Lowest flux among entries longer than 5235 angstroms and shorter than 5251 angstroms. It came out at 13.63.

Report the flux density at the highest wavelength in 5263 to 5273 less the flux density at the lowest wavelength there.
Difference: 1.2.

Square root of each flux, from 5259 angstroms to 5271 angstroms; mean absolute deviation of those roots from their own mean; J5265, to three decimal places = 0.043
